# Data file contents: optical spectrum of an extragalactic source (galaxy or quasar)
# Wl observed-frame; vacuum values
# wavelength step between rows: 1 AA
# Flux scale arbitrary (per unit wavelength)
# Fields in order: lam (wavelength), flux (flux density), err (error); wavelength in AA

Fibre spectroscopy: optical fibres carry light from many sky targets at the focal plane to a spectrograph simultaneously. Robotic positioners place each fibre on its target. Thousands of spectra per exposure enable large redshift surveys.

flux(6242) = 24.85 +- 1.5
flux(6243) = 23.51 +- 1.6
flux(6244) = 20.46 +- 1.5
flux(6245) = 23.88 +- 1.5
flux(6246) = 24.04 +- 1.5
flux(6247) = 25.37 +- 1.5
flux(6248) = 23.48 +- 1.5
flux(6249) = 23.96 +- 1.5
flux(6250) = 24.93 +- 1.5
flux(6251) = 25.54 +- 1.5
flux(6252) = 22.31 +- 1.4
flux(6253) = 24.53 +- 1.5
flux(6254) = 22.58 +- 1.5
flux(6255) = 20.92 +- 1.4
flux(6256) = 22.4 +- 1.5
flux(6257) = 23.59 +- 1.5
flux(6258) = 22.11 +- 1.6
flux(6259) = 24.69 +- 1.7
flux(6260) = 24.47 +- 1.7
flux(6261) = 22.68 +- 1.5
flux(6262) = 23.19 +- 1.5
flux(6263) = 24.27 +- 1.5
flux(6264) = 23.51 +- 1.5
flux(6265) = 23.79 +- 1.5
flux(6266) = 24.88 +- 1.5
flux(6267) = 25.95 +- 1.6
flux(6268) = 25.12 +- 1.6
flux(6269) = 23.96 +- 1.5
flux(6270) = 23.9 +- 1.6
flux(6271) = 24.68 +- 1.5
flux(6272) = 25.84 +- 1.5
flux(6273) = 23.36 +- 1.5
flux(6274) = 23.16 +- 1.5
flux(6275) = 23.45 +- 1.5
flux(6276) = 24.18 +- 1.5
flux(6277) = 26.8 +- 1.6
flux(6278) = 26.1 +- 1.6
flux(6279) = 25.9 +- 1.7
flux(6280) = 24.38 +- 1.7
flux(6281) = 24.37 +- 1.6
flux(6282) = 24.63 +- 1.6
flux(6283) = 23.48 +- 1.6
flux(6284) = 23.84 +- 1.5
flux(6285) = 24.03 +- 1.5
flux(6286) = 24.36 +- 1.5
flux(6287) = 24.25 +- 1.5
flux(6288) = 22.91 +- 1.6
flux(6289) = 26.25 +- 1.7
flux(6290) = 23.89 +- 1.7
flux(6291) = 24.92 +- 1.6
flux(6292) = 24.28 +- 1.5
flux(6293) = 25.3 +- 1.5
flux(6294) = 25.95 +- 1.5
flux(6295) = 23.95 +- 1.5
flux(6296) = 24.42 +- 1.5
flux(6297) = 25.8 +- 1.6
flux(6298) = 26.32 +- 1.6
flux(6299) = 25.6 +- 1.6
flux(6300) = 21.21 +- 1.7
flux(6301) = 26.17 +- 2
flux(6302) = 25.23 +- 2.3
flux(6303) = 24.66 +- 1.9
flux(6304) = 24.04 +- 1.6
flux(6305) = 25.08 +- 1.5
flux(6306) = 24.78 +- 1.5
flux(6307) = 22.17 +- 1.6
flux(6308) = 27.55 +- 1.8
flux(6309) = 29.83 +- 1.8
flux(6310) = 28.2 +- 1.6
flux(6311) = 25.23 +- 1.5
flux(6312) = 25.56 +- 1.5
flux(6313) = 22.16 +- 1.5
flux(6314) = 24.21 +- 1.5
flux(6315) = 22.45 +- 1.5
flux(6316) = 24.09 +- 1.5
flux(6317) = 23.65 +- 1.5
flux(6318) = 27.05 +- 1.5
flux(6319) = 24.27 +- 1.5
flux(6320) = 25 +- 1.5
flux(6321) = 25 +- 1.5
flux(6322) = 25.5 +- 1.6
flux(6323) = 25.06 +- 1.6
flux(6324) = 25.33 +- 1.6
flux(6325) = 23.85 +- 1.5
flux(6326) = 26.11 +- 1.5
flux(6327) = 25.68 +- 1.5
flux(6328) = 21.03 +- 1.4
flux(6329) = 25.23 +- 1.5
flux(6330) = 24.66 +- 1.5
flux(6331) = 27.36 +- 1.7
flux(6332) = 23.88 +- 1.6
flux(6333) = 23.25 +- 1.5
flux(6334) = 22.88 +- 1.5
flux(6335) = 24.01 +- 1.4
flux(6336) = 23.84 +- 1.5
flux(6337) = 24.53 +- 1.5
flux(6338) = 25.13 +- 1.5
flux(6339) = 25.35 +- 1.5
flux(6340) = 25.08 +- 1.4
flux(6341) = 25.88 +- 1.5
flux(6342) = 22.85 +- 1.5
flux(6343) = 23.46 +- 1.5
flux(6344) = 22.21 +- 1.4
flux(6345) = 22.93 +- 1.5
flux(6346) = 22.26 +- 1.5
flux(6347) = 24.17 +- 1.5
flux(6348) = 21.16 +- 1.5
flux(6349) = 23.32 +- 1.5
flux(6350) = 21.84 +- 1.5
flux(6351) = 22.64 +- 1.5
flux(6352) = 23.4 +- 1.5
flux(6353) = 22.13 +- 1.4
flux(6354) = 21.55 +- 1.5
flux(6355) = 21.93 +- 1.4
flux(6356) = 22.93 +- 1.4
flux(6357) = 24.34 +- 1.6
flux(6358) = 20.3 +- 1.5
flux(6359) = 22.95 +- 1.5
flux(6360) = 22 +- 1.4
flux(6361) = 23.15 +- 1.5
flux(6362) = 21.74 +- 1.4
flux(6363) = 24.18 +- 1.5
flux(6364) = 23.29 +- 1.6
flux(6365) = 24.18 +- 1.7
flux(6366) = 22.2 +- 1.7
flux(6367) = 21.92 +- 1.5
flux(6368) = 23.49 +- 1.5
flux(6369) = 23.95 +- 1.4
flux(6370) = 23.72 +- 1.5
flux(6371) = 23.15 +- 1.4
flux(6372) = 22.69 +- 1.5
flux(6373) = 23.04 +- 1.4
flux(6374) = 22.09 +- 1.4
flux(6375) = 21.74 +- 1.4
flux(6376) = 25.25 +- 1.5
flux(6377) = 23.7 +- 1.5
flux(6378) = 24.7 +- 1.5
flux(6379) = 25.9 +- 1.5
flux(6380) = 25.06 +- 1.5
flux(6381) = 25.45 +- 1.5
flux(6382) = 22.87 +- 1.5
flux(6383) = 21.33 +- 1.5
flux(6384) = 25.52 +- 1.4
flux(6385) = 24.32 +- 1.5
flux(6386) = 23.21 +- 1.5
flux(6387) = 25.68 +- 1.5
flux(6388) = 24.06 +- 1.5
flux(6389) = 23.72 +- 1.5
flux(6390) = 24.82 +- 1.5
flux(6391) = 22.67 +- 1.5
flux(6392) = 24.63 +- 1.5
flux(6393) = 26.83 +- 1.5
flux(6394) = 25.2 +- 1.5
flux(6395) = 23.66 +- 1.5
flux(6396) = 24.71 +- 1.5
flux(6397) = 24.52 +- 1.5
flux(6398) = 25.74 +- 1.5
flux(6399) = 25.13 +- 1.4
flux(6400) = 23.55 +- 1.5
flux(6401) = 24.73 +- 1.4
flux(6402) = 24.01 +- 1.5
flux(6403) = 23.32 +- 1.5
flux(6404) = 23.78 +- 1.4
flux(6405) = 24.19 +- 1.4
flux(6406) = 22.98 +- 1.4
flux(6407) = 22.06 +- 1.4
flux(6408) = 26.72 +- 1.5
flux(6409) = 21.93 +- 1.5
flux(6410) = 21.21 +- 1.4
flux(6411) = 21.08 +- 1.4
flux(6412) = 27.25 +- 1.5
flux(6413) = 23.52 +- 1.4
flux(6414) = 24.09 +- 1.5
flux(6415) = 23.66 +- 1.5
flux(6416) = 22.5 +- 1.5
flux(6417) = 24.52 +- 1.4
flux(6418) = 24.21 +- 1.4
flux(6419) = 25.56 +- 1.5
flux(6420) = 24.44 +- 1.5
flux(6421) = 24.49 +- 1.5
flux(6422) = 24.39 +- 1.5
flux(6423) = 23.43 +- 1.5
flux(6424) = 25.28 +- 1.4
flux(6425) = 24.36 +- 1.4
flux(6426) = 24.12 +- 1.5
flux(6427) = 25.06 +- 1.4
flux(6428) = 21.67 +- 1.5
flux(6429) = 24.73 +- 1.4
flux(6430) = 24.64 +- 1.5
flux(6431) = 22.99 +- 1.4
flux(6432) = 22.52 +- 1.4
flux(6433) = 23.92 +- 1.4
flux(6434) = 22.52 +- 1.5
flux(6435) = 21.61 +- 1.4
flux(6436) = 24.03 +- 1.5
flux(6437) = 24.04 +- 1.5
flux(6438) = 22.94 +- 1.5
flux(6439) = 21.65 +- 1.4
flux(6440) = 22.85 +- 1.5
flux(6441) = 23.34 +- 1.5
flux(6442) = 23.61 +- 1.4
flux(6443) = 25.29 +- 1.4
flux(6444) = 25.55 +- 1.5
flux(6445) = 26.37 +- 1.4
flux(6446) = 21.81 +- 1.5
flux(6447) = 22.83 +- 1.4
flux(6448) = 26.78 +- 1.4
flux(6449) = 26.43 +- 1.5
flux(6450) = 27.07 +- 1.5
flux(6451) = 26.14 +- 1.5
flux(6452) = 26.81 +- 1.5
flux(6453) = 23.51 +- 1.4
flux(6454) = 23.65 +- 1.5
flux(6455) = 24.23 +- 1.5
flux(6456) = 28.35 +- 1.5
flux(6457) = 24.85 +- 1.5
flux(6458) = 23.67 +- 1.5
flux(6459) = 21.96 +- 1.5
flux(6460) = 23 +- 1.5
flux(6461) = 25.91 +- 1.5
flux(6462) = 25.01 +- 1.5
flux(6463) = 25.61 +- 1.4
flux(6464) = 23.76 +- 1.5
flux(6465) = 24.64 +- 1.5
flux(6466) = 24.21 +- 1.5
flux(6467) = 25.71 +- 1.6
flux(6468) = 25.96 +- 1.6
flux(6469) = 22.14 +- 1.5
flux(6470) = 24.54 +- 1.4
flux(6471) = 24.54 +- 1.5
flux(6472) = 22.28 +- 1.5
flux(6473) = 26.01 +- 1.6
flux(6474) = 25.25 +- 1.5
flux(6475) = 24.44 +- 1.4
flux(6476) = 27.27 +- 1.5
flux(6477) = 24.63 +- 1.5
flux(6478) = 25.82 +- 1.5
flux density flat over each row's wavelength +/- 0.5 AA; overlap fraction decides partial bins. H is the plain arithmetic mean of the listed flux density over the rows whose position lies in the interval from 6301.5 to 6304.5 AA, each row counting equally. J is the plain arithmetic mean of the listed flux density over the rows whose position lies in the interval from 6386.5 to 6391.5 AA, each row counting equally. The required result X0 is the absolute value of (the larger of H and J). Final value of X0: 24.6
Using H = 24.6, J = 24.2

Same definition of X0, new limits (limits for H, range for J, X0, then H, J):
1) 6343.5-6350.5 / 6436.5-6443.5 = 23.4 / 22.6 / 23.4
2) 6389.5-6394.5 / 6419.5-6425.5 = 24.8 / 24.8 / 24.4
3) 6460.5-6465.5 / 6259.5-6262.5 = 25.0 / 25.0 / 23.4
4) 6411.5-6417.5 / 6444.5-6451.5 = 25.3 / 24.3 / 25.3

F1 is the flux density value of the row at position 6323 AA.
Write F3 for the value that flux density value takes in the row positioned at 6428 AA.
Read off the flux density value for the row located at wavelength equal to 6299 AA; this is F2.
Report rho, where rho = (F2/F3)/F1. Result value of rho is 0.047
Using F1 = 25.06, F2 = 25.6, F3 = 21.67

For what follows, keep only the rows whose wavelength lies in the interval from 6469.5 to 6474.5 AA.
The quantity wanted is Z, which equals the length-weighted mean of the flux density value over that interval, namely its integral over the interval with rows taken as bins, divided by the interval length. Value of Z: 24.52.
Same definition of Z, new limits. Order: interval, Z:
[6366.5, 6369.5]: 23.12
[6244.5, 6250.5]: 24.28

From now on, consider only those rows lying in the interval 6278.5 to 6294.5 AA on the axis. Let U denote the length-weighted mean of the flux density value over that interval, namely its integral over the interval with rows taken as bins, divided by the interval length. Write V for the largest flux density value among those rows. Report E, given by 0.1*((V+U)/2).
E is 2.54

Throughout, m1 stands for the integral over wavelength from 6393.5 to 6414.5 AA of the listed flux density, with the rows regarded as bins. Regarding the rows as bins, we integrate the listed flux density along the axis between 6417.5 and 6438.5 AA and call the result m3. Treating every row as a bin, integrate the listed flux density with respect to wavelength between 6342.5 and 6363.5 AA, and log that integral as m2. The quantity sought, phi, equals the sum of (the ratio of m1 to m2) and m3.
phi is 502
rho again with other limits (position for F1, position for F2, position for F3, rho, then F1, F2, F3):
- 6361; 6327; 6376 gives 0.044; 23.15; 25.68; 25.25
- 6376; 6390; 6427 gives 0.039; 25.25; 24.82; 25.06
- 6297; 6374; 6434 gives 0.038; 25.8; 22.09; 22.52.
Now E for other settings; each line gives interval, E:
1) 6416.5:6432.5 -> 2.49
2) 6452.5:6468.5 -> 2.65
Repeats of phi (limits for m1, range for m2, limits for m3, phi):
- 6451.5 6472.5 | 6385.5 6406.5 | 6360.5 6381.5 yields 496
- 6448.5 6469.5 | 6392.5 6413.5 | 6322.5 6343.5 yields 515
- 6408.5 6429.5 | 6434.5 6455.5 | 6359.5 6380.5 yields 492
